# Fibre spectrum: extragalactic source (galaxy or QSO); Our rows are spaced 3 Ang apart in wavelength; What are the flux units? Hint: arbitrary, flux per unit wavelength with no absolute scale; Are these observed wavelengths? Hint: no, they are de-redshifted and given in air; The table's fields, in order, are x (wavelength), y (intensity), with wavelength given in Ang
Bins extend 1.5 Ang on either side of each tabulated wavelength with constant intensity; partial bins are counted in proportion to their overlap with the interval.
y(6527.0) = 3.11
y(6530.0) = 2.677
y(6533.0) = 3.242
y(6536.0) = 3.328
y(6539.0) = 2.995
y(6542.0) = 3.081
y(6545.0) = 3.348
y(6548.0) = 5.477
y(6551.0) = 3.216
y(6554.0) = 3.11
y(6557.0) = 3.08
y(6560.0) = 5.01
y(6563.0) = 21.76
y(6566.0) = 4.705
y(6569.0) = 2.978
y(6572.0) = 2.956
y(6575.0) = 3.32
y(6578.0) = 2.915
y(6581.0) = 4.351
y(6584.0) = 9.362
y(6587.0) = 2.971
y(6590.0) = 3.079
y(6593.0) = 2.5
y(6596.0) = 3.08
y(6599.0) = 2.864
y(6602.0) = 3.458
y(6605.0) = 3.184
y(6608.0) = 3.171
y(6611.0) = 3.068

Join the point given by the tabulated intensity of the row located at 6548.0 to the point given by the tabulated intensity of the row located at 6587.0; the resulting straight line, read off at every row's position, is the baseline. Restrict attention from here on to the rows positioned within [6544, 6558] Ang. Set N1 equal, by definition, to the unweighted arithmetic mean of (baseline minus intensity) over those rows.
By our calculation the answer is 1.6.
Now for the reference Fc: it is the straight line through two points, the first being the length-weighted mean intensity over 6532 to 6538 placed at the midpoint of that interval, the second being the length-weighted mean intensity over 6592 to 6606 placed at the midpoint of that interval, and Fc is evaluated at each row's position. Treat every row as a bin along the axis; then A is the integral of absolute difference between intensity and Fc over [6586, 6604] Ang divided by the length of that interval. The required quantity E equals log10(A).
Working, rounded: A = 0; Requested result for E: -0.7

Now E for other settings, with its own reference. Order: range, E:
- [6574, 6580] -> -0.5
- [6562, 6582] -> 0.5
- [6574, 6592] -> 0.1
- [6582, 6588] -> 0.5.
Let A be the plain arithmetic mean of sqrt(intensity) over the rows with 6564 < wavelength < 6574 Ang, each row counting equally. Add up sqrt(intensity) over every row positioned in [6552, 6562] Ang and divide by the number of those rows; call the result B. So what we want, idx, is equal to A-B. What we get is 0.0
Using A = 1.87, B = 1.92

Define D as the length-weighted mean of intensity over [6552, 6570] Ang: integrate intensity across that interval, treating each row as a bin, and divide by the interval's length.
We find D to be 6.8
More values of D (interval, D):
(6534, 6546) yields 3.2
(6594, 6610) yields 3.1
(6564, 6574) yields 4.4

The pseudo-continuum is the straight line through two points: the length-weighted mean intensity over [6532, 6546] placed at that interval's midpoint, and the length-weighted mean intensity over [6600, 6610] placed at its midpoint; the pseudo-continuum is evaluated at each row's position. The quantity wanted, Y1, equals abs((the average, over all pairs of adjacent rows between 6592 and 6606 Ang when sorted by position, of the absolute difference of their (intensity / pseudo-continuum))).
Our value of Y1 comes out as 0.13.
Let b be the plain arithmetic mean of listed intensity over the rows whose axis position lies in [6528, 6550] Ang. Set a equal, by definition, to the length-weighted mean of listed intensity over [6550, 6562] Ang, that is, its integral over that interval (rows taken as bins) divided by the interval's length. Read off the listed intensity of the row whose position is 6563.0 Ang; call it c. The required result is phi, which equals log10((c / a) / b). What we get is 0.2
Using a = 4.4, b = 3.45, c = 21.76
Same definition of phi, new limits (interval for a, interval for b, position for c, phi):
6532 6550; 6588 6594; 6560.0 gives -0.3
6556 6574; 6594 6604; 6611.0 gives -0.8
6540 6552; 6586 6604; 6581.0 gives -0.4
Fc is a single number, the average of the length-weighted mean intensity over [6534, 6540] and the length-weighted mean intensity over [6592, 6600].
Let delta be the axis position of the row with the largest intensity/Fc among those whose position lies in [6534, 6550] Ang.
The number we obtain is 6548.0 Ang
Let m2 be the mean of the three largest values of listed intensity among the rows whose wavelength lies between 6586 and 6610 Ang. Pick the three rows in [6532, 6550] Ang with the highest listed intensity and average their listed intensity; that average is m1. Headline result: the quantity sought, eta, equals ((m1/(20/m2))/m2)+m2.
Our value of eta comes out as 3.47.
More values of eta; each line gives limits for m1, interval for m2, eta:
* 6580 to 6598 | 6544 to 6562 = 4.89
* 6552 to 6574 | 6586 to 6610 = 3.80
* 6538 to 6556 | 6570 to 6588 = 5.88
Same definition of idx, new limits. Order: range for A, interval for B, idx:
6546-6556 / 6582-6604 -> 0.0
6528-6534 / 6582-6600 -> -0.2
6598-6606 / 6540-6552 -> -0.2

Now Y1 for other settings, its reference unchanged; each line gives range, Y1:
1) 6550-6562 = 0.21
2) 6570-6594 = 0.63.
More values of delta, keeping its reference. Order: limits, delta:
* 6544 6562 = 6548.0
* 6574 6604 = 6584.0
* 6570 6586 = 6584.0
